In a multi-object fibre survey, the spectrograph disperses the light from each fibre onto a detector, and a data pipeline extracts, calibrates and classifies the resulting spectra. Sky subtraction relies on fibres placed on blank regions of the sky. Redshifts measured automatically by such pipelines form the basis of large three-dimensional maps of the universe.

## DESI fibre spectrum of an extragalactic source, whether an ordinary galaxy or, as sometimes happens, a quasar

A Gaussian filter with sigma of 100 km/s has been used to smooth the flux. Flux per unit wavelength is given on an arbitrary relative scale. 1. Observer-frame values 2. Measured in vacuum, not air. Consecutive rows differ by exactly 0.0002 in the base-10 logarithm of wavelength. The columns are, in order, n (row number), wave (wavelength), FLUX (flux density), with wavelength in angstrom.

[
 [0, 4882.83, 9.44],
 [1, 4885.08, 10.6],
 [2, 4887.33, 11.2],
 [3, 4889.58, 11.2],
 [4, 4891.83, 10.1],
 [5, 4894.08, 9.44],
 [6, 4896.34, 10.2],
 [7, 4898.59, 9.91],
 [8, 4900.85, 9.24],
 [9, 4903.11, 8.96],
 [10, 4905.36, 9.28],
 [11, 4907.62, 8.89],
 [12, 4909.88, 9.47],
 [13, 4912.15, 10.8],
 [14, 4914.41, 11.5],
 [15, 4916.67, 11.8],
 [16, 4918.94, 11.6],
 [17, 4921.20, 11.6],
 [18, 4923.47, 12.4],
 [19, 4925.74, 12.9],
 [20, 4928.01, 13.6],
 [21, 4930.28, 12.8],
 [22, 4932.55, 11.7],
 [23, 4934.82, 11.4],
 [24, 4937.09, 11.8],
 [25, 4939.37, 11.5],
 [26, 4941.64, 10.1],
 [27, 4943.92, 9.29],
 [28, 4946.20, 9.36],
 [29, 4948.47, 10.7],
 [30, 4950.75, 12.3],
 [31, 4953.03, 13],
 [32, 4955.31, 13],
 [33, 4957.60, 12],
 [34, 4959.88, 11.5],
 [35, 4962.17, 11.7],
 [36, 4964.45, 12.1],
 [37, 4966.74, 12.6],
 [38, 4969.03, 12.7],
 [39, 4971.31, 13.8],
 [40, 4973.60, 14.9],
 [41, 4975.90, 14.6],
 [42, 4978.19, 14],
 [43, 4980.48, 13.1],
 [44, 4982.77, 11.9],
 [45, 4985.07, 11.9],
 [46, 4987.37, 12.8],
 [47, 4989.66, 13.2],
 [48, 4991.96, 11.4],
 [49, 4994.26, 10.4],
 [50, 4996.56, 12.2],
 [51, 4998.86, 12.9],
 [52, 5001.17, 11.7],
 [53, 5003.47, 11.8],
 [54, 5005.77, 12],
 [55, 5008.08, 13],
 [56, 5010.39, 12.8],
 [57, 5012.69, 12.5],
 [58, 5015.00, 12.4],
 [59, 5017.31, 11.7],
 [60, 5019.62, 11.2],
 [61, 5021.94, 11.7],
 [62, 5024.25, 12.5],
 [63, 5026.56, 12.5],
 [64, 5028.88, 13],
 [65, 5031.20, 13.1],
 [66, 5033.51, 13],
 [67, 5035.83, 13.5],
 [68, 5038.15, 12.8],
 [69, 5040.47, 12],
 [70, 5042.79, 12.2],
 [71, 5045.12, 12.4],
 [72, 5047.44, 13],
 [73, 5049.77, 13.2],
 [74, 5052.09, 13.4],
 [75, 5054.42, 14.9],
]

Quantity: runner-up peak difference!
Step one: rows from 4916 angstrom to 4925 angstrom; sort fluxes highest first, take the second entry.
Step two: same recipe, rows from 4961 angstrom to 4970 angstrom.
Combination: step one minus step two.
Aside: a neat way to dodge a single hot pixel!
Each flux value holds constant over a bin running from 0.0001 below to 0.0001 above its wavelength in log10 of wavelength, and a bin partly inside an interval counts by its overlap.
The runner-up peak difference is -0.8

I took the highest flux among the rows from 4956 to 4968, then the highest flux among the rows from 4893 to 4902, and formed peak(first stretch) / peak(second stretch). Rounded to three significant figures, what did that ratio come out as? 1.24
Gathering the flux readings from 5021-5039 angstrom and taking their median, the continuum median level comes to 12.9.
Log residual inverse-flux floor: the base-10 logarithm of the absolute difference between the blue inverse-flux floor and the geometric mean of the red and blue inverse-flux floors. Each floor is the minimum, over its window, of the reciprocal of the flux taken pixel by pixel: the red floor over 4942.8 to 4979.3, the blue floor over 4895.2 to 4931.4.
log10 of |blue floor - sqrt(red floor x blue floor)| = -2.48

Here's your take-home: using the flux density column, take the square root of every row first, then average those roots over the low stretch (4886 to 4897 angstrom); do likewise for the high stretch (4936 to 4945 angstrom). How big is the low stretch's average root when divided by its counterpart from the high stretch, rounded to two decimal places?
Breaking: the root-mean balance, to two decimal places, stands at 0.99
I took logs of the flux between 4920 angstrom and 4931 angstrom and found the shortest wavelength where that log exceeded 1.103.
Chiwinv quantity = 4925.74 angstrom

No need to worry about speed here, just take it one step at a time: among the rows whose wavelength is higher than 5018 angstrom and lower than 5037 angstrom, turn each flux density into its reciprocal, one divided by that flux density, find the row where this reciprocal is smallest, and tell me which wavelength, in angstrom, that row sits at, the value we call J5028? 5035.83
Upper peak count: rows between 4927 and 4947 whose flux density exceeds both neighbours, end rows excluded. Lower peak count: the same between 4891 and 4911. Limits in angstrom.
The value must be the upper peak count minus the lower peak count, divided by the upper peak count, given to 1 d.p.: -1.0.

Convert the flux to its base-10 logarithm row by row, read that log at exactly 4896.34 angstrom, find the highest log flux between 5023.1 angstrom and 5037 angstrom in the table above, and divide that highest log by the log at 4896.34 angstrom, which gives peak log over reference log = 1.12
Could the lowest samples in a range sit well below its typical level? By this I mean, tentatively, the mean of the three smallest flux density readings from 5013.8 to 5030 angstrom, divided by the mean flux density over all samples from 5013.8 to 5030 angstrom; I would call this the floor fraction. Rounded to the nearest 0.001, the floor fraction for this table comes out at 0.950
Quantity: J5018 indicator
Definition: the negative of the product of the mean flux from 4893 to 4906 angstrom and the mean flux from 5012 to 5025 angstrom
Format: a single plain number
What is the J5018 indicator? -114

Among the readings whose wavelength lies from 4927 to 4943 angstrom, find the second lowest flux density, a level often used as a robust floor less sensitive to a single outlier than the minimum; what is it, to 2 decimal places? 11.40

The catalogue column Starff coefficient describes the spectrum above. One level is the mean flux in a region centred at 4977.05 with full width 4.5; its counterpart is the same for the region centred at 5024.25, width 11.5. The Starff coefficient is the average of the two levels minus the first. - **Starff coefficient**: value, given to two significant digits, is -1.1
